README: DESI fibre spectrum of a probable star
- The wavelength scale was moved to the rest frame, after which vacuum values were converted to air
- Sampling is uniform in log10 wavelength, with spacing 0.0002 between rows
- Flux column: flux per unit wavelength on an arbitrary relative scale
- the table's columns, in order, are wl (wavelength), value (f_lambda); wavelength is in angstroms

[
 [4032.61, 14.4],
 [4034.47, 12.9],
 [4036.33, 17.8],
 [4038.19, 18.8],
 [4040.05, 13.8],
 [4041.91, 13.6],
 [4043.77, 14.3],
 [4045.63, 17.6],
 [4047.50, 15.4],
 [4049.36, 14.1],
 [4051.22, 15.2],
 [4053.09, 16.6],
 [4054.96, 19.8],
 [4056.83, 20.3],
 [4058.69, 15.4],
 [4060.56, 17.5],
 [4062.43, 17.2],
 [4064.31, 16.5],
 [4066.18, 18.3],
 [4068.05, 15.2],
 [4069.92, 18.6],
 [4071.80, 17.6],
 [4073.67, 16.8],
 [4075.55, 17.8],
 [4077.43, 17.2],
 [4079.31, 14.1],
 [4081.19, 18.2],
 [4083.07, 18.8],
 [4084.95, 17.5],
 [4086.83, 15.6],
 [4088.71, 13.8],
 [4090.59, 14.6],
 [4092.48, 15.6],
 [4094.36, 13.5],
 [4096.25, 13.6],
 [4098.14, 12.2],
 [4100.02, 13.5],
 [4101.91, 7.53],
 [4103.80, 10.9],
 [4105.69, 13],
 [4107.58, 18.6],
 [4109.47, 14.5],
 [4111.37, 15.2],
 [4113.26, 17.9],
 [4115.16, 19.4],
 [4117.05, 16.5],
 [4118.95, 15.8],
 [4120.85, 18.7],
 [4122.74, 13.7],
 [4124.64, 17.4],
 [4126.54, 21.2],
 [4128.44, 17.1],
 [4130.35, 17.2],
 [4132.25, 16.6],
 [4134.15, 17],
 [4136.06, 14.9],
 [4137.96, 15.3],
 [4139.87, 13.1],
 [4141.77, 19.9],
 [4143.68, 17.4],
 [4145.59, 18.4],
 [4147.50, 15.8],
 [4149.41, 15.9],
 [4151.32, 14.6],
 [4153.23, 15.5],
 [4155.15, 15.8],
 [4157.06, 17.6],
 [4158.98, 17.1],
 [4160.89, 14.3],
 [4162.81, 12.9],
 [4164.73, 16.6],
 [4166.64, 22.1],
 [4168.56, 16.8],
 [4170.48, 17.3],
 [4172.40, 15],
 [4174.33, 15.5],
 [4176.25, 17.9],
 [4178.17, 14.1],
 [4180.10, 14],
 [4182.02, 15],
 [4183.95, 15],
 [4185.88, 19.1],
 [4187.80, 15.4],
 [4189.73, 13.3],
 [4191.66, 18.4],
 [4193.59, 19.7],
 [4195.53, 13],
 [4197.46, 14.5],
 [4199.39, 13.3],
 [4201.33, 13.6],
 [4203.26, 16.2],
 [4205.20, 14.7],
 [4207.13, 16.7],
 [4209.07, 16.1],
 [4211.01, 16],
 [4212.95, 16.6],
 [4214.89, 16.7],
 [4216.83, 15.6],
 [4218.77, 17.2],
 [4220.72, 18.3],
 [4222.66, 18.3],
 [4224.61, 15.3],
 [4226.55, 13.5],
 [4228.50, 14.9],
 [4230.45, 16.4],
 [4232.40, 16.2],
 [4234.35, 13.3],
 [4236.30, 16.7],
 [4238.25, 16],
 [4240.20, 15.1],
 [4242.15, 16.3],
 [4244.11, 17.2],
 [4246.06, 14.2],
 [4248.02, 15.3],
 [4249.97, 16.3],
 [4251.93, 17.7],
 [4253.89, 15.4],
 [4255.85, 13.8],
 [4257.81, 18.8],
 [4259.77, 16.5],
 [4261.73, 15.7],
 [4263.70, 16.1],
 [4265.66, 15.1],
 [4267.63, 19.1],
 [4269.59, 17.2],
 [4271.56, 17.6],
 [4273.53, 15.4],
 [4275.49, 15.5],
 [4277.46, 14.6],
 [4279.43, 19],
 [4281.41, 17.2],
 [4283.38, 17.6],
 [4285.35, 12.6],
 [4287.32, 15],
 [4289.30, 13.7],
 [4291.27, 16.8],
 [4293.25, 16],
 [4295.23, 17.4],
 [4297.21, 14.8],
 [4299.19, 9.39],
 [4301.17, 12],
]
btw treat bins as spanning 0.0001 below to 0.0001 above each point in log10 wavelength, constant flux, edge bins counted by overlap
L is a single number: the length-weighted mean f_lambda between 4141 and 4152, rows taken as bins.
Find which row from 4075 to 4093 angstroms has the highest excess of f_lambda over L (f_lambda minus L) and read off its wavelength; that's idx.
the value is 4083.07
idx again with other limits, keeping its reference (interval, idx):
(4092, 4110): 4107.58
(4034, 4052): 4038.19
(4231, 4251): 4244.11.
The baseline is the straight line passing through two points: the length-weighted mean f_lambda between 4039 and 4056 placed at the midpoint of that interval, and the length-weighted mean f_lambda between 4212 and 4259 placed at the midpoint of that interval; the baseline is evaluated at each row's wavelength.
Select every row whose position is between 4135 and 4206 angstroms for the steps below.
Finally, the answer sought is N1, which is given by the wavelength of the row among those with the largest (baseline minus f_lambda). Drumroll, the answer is 4162.81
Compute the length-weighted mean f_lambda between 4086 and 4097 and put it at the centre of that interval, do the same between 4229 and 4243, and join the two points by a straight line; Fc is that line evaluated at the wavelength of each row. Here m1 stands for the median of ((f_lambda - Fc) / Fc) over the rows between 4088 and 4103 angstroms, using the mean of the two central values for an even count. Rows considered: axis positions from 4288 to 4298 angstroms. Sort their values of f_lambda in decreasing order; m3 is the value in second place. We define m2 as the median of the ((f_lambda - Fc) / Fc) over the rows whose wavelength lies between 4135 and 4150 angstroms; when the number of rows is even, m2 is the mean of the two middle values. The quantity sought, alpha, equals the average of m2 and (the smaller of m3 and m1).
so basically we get 0.00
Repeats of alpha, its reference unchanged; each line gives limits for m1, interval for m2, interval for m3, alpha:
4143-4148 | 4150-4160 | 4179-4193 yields 0.11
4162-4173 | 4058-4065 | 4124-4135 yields 0.15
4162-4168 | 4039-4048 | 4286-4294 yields 0.06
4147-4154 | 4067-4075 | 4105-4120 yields 0.12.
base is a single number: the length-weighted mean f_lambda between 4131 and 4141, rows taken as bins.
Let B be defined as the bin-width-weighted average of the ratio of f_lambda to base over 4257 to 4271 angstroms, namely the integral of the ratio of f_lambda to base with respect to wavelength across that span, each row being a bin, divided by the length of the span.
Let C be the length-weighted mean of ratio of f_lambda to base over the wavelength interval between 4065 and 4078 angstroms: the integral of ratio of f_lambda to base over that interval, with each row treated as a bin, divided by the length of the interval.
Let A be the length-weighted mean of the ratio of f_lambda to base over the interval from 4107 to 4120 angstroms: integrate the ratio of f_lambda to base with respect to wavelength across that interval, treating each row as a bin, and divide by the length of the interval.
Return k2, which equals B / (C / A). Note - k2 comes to 1.06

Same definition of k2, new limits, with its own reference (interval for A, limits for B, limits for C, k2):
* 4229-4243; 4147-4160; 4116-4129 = 0.94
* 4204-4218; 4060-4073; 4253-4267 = 1.12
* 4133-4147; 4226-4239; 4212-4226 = 0.97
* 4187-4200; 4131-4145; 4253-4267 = 1.02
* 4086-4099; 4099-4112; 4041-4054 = 0.79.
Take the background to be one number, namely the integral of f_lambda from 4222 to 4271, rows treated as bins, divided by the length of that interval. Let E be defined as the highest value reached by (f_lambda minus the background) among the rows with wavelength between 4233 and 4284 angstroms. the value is 3.1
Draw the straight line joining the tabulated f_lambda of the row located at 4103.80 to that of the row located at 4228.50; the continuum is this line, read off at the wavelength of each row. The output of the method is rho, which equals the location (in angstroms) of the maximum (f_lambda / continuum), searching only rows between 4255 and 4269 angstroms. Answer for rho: 4257.81 angstroms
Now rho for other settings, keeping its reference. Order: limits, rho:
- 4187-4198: 4193.59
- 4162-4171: 4166.64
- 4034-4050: 4038.19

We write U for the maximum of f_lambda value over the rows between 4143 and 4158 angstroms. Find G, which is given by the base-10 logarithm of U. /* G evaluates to 1.26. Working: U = 18.4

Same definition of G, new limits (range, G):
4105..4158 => 1.33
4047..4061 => 1.31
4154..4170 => 1.34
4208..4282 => 1.28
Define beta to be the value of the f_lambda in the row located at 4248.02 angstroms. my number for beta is 15.3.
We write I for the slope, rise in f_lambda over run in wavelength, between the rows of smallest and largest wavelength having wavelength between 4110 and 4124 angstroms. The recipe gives -0.13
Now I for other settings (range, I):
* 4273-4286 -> -0.24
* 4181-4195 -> 0.41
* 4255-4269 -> 0.45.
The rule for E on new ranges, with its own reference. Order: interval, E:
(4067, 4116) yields 3.4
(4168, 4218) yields 3.7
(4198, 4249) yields 2.3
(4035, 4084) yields 4.3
